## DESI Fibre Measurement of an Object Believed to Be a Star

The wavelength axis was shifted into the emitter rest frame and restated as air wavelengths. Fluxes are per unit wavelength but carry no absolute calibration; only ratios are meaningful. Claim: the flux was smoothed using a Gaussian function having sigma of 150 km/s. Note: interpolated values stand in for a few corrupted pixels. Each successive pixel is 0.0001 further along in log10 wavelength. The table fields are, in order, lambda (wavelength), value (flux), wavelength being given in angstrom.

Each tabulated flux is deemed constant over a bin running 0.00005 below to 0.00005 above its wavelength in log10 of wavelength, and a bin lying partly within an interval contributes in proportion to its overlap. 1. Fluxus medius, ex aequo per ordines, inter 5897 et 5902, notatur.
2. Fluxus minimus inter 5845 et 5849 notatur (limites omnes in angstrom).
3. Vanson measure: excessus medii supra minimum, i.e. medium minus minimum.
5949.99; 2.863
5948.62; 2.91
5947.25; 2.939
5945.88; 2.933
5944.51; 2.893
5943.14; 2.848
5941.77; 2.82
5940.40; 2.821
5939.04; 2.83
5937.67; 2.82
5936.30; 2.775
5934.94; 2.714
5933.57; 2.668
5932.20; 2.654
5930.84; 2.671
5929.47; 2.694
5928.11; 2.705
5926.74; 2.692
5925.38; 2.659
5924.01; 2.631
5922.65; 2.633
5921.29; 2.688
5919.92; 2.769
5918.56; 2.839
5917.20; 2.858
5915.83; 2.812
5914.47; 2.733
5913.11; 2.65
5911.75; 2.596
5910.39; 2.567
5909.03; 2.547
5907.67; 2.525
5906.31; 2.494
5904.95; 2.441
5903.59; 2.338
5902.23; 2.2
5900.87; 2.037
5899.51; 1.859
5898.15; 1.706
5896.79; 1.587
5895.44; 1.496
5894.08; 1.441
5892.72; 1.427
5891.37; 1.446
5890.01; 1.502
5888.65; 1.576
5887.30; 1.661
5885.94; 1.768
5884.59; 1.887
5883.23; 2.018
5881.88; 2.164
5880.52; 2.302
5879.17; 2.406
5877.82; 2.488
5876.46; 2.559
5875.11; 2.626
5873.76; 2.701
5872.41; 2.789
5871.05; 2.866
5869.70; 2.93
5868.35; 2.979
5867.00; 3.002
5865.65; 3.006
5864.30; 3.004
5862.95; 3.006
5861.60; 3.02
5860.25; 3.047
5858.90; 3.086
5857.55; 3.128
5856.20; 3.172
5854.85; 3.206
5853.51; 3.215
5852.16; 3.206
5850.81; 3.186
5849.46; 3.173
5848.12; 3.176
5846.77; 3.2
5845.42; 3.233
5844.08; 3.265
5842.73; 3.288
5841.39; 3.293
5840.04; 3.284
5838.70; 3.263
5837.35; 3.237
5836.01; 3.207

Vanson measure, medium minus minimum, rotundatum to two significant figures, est -1.3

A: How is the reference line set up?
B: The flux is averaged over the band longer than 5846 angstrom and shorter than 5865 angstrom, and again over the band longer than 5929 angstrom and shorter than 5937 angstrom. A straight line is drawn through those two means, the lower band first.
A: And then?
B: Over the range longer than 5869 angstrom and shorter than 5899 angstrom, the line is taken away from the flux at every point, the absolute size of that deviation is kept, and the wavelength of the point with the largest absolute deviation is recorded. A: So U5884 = 5892.72 angstrom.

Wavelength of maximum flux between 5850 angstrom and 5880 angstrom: 5853.51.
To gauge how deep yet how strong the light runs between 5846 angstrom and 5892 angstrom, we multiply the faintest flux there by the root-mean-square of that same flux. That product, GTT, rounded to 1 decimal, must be 3.9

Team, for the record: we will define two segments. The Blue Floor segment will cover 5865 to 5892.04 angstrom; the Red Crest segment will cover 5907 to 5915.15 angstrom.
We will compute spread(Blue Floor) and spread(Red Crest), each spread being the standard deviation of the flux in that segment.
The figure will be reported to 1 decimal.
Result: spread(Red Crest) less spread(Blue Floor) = -0.5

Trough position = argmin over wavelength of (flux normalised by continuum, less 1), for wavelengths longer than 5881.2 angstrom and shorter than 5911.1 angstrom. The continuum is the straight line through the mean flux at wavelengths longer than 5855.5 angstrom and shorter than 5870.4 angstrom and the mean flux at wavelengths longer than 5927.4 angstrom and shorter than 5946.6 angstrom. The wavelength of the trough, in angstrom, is 5892.72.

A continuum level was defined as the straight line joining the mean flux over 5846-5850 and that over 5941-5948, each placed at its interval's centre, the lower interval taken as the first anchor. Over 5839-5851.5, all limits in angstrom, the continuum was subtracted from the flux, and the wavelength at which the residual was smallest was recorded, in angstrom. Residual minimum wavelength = 5848.12 angstrom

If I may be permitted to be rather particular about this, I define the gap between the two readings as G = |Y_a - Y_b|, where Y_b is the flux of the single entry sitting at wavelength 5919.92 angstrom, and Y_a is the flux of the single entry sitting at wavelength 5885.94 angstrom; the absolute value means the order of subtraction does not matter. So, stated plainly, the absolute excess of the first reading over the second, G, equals 1.0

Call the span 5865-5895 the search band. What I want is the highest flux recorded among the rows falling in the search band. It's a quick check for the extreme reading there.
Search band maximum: 3.006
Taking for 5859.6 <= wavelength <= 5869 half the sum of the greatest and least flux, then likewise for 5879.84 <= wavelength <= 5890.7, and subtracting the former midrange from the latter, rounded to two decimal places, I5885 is -1.11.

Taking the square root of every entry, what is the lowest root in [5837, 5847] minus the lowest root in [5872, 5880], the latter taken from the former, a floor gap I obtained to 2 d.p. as 0.24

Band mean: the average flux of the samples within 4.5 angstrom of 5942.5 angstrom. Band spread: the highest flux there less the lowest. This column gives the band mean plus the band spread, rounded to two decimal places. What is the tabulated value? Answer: 2.97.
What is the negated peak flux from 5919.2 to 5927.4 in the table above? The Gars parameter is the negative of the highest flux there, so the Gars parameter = -2.77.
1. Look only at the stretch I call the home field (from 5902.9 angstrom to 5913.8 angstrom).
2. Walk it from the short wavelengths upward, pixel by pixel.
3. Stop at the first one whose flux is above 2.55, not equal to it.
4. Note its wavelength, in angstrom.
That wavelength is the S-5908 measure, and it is 5910.39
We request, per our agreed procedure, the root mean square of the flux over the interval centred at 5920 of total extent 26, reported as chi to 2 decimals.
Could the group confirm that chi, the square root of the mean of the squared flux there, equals 2.68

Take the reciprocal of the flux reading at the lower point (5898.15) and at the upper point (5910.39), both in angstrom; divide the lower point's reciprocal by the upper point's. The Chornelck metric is 1.50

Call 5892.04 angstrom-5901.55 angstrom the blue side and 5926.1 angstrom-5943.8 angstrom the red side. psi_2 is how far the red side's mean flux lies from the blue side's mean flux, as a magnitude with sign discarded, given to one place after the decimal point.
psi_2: 1.1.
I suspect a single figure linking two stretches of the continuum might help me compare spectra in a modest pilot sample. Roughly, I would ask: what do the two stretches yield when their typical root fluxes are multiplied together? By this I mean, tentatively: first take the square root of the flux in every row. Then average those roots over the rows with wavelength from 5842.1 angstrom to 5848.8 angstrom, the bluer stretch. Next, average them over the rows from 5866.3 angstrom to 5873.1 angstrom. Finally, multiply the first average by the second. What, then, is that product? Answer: 3.1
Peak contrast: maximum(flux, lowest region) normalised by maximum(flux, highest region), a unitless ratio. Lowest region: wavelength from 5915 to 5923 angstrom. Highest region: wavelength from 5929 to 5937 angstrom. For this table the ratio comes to 1.03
